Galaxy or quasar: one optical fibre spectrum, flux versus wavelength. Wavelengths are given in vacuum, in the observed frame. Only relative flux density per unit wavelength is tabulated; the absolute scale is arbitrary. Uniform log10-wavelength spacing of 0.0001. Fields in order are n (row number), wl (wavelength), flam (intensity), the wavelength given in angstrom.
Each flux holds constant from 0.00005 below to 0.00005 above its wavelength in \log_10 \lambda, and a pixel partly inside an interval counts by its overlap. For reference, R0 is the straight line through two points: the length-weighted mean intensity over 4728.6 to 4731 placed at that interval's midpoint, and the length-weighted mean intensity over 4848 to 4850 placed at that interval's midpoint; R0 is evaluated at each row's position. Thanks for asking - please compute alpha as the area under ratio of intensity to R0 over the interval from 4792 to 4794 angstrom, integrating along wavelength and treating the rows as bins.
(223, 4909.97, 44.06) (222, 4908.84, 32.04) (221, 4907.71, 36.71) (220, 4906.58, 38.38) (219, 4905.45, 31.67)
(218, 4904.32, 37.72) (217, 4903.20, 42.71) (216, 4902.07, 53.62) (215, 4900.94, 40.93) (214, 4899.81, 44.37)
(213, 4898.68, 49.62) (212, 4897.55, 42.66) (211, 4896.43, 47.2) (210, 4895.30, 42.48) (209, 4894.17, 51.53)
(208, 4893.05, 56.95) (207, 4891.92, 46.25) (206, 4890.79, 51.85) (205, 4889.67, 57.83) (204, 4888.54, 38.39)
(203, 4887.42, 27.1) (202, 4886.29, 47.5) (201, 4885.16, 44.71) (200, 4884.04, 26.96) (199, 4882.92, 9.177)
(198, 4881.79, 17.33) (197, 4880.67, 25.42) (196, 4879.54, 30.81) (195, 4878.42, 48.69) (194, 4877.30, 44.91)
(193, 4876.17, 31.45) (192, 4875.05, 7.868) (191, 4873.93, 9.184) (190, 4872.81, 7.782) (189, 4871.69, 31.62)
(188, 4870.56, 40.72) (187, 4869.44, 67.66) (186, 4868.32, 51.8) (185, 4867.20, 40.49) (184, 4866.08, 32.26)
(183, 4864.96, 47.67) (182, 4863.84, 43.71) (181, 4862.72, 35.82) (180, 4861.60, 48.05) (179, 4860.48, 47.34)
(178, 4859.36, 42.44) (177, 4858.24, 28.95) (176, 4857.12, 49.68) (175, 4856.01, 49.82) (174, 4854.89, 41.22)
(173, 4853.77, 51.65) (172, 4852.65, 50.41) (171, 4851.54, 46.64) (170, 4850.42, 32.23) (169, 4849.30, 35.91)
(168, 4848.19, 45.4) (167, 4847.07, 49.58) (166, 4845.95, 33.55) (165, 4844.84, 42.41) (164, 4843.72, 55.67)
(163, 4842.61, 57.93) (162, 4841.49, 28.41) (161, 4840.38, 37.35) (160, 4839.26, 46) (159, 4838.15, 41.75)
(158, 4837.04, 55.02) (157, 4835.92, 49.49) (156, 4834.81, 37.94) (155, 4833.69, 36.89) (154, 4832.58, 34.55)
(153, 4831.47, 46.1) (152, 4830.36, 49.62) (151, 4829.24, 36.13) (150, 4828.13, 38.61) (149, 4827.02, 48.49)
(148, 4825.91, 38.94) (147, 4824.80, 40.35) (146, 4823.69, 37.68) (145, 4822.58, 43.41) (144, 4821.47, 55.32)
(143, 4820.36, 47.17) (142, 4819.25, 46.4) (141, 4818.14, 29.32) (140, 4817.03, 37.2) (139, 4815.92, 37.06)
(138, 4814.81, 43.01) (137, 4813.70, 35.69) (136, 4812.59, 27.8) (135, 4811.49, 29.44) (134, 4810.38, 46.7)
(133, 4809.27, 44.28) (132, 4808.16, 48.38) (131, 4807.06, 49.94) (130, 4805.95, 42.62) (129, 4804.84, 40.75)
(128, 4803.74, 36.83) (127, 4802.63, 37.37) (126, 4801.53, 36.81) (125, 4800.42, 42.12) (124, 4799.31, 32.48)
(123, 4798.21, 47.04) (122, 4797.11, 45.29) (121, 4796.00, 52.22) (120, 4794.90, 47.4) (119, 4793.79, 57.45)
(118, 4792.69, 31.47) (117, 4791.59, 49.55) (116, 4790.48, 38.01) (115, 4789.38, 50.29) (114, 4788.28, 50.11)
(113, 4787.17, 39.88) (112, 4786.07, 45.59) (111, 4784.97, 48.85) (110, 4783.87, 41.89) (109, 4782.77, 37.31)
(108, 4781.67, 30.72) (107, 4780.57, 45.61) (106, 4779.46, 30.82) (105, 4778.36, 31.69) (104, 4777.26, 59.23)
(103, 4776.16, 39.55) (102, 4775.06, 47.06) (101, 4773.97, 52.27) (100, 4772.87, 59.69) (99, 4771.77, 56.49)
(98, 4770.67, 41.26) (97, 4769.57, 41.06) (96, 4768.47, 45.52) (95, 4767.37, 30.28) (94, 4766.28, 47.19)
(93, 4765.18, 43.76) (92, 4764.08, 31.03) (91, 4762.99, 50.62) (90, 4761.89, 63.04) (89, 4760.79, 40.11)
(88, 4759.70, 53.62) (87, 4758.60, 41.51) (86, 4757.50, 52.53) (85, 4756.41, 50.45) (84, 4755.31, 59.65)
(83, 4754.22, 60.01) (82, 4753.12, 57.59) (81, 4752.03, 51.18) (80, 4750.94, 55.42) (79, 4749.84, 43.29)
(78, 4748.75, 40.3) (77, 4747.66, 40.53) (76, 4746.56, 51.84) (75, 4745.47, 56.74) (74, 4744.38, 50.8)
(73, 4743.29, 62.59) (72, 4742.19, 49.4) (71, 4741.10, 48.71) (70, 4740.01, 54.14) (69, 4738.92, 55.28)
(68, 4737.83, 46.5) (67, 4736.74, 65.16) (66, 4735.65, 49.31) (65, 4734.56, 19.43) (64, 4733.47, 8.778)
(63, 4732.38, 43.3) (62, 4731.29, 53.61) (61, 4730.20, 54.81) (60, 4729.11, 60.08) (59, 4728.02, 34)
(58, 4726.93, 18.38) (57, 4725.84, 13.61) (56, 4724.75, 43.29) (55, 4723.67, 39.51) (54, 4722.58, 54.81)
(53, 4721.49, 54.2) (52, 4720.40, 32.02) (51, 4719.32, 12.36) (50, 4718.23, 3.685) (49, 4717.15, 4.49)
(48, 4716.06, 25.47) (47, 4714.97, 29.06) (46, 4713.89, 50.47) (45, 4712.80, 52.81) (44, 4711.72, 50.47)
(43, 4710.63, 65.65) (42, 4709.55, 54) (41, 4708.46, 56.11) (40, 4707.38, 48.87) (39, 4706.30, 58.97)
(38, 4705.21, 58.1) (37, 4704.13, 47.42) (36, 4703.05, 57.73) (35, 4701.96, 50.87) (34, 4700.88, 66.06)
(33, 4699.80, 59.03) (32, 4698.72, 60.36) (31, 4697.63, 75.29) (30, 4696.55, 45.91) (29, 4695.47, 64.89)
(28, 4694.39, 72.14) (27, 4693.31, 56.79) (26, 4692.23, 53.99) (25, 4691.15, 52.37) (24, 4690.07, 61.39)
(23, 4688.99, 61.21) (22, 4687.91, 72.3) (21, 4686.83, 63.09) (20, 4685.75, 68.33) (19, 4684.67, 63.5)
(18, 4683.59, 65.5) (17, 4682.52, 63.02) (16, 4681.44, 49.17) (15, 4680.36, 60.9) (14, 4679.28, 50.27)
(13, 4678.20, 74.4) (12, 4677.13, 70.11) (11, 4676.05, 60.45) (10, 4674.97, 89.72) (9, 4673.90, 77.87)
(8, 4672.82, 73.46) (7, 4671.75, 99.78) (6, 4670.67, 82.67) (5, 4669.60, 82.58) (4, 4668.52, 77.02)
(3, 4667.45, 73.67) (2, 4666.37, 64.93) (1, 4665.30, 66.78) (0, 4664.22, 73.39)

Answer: 1.8 angstrom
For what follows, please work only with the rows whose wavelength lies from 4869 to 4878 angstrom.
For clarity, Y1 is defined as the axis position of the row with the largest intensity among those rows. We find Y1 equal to 4869.44 angstrom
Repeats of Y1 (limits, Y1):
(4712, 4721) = 4712.80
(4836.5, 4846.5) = 4842.61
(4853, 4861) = 4853.77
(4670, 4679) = 4671.75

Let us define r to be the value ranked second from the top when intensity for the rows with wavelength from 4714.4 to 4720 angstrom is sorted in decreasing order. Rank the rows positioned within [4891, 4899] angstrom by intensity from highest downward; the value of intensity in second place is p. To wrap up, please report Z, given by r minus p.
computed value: -26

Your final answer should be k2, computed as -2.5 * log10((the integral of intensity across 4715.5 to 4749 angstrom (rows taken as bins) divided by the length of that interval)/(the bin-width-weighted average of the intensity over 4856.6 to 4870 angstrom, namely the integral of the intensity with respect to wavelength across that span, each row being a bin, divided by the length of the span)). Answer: 0.11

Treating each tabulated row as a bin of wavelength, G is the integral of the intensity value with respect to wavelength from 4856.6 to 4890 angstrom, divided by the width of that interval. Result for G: 36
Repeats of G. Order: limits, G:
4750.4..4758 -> 55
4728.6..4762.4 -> 50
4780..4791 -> 43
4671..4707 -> 64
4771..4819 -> 43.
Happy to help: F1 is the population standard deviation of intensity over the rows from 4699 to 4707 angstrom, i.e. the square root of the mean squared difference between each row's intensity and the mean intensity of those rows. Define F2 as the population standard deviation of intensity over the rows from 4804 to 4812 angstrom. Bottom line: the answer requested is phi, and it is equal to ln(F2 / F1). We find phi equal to 0.1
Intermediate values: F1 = 5.6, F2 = 6.3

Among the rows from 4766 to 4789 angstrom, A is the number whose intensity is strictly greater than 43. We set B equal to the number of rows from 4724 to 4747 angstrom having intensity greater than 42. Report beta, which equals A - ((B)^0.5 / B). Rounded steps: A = 11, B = 16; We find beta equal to 11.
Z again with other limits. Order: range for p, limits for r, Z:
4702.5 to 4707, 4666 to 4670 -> 19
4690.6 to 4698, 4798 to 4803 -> -30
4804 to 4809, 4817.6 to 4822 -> -1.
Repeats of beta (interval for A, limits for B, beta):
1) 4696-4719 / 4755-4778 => 17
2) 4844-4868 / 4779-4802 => 11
